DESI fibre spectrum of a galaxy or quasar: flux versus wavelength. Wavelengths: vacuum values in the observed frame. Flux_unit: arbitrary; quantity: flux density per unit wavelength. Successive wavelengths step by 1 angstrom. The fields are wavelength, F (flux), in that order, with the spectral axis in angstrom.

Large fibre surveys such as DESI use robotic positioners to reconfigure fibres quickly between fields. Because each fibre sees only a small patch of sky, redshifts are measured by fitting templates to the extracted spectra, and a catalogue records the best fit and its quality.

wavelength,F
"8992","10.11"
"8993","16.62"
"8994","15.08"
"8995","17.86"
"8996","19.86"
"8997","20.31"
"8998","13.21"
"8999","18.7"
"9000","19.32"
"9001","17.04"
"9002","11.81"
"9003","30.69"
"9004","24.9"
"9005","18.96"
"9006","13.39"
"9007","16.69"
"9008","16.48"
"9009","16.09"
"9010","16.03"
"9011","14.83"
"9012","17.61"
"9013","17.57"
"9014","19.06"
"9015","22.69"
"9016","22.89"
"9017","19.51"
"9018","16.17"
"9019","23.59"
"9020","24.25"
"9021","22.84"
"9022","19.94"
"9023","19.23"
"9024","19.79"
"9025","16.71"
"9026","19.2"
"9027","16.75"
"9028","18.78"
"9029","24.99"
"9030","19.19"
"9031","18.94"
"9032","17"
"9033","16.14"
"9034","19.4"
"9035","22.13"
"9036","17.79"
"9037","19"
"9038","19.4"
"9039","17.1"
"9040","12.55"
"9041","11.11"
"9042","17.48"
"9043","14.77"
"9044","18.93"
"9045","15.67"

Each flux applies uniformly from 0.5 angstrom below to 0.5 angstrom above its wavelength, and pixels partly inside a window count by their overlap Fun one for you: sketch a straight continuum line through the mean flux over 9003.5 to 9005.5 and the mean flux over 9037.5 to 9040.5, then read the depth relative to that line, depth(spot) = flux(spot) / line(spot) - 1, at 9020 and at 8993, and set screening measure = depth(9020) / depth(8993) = -0.82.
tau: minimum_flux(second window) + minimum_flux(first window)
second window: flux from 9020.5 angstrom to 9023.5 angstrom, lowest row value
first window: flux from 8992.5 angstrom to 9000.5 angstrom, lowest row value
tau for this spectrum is 32.4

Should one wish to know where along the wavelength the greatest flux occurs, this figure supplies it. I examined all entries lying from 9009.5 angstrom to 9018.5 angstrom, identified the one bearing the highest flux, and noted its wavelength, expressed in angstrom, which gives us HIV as 9016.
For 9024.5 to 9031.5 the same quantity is 9029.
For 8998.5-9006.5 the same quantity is 9003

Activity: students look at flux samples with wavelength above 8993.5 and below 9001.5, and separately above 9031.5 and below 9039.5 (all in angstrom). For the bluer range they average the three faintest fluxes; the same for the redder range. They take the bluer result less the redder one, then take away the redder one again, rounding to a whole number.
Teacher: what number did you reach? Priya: -18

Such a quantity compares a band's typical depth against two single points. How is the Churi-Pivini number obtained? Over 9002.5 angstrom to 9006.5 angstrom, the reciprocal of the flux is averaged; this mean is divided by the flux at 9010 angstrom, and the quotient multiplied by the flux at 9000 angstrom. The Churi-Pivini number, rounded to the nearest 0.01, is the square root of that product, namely 0.25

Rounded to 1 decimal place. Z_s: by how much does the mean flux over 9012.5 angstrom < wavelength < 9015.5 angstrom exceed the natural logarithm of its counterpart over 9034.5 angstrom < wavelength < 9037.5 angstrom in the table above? 16.8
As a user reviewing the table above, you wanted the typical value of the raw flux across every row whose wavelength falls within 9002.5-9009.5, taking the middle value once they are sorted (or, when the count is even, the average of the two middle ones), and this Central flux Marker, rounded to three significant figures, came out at 16.7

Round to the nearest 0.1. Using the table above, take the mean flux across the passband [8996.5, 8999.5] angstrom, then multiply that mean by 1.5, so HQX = 26.1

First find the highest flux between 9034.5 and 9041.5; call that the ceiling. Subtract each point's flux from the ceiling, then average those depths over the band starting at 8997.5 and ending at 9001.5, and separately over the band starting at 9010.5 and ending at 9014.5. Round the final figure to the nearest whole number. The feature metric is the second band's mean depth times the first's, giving 25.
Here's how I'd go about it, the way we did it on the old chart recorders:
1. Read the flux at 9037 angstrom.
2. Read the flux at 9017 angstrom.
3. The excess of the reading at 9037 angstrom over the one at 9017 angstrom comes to -0.5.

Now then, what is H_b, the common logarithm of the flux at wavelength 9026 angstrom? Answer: 1.283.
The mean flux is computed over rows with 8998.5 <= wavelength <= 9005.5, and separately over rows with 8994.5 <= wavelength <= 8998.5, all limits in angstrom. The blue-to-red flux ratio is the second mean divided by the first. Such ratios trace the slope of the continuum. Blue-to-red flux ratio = 0.88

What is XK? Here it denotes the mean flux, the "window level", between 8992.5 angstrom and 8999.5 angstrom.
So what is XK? 17.4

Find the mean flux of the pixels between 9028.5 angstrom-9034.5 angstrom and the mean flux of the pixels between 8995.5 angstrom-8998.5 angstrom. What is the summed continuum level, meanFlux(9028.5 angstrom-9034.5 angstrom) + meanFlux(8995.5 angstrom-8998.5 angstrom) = 37.1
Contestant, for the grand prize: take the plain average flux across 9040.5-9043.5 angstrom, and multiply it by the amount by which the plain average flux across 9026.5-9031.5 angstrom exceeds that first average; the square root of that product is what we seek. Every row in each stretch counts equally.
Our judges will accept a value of 9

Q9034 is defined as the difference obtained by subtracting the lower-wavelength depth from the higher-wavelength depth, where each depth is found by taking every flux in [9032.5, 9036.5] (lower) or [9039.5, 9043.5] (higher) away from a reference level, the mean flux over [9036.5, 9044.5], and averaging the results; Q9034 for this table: 5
